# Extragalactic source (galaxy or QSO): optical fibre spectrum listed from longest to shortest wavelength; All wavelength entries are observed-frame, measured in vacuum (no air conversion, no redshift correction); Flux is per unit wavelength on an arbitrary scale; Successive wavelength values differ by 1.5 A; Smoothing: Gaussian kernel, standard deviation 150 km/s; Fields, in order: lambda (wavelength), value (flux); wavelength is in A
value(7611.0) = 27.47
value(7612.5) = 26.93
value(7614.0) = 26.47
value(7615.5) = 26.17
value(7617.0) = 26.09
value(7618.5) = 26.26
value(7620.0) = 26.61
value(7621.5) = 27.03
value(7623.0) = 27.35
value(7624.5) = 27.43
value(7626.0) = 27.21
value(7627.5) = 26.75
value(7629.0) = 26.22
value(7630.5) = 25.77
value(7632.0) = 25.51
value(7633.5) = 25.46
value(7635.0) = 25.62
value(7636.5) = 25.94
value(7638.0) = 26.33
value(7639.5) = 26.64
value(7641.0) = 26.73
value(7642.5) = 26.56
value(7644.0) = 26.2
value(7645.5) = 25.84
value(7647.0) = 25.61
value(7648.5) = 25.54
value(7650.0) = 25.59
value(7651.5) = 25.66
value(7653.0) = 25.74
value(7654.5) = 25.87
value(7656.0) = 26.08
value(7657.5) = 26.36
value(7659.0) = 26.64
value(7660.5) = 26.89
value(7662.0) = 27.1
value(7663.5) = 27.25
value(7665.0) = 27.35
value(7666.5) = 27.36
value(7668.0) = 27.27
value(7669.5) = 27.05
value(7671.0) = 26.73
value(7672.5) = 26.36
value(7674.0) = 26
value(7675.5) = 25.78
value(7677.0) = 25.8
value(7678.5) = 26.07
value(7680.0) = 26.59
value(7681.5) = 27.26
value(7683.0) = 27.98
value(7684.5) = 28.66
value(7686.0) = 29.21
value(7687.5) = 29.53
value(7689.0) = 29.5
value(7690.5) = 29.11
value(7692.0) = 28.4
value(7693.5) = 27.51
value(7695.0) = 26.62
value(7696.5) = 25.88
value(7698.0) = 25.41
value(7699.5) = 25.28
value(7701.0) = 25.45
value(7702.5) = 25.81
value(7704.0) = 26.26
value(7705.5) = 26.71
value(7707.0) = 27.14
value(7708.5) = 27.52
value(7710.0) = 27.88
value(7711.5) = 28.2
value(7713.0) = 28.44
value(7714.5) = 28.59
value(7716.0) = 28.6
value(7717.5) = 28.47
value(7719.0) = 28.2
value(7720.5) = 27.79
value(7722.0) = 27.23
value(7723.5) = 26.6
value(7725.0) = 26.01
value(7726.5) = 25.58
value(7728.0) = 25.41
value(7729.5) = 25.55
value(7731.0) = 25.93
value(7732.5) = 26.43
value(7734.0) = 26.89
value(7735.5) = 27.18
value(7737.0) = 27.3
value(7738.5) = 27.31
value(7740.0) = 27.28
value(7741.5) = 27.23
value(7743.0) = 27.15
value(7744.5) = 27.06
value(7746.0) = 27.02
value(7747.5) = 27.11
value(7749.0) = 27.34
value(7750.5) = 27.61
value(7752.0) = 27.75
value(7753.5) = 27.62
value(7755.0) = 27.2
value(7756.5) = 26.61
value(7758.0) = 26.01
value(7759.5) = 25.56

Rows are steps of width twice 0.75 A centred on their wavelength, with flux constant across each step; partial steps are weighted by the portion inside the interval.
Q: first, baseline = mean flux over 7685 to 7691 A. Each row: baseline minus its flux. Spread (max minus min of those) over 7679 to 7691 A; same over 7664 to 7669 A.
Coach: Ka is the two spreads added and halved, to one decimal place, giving 1.5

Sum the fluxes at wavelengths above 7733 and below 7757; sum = 436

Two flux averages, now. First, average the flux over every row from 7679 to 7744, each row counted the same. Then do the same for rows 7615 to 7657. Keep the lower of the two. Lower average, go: 26.21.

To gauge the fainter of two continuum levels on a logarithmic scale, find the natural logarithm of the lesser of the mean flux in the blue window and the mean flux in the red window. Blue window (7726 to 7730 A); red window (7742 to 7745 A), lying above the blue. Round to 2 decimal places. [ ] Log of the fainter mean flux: 3.24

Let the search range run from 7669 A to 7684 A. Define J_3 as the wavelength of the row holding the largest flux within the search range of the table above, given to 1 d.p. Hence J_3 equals 7683.0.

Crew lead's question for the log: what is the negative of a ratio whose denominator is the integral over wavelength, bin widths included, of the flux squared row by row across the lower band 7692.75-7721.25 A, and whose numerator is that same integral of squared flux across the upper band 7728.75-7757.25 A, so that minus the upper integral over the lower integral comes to -0.99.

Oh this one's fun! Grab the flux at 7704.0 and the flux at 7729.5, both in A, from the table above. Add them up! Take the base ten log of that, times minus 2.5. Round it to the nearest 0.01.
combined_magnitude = -4.29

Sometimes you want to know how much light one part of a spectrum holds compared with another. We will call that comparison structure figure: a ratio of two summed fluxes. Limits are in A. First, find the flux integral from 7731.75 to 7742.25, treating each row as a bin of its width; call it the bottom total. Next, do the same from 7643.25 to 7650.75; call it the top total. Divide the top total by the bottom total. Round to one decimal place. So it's 0.7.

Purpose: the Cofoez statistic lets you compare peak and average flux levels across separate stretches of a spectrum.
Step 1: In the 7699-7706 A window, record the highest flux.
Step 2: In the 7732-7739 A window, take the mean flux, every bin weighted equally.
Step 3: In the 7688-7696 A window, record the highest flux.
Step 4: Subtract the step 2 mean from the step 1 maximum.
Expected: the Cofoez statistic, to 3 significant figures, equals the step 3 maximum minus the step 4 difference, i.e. 29.8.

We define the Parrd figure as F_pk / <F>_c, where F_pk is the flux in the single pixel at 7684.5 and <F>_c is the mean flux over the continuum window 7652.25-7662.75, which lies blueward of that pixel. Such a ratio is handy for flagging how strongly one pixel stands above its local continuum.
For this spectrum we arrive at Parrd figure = 1.09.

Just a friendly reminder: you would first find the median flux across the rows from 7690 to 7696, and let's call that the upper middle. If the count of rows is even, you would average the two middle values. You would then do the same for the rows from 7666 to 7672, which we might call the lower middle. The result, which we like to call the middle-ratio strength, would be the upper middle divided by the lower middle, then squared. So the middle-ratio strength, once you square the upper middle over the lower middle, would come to 1.06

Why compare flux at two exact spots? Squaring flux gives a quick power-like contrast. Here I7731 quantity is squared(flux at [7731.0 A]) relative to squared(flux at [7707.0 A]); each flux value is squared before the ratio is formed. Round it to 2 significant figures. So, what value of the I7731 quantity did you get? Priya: 0.91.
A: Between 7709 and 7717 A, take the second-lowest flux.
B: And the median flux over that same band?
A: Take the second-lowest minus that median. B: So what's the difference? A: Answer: -0.2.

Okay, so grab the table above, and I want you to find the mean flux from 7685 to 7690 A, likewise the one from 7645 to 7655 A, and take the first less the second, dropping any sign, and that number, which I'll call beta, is 3.7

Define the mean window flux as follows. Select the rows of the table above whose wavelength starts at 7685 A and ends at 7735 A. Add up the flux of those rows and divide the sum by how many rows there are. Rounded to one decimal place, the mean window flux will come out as 27.2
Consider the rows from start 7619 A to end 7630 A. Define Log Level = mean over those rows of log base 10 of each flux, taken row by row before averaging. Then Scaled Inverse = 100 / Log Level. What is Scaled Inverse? 69.9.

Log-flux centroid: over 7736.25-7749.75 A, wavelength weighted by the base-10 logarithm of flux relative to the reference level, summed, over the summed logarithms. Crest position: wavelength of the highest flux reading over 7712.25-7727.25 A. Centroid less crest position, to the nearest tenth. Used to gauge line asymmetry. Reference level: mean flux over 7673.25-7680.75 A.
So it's 26.8 A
